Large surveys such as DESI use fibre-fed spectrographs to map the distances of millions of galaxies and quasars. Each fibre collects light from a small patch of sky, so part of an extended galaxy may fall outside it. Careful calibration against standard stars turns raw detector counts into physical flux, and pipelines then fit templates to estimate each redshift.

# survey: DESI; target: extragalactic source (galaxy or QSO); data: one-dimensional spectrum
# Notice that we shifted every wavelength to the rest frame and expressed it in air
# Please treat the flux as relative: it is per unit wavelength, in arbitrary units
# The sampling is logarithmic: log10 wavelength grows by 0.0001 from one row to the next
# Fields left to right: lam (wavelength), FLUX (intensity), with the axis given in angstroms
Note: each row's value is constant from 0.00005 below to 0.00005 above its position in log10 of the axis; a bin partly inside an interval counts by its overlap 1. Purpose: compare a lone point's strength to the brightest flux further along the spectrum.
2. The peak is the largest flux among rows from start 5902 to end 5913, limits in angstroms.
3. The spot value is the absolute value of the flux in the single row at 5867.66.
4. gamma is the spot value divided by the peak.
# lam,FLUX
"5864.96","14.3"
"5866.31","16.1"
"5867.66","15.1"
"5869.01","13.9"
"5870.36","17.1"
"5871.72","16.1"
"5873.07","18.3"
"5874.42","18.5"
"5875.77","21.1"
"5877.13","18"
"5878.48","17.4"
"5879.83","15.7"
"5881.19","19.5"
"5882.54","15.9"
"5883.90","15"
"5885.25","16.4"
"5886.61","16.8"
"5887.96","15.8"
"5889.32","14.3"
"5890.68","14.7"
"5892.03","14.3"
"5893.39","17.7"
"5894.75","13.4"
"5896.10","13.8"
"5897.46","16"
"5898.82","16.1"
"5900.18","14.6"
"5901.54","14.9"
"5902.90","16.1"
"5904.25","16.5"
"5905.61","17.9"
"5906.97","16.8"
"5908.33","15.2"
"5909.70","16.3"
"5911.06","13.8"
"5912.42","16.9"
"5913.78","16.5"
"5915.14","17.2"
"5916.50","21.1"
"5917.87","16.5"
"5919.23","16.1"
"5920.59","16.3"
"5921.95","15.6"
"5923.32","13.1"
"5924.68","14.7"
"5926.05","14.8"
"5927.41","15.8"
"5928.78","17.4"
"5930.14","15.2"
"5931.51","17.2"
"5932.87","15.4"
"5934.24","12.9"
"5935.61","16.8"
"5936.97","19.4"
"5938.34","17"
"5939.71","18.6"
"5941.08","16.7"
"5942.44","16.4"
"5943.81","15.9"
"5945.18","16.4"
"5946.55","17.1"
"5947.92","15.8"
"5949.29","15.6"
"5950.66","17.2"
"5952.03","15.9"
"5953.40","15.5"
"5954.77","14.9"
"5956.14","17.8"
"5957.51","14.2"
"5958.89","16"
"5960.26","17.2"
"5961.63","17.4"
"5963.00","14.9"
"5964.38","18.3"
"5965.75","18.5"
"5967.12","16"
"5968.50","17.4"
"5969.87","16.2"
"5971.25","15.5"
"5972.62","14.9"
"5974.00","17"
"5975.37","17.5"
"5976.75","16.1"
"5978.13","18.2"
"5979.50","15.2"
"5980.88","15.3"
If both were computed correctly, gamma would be 0.84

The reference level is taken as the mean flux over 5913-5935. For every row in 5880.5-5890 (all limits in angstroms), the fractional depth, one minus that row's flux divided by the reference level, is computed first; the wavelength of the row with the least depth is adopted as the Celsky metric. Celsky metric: 5881.19 angstroms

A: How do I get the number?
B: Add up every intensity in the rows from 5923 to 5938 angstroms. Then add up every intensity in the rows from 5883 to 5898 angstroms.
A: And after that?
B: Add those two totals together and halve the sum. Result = 170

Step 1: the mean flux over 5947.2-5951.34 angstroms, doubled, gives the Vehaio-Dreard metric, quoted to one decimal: 32.4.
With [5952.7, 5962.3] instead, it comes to 32.3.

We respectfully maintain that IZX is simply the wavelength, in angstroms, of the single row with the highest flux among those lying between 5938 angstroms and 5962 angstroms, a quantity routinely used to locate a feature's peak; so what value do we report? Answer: 5939.71 angstroms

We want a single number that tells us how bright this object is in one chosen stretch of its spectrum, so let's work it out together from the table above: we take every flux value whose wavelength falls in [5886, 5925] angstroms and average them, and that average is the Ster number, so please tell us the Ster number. 15.8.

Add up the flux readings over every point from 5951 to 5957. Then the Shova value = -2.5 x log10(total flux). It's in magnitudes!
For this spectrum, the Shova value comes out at -4.52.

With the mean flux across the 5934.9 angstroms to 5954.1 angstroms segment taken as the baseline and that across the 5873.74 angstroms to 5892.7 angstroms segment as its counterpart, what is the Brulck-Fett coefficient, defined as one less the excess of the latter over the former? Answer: 1.1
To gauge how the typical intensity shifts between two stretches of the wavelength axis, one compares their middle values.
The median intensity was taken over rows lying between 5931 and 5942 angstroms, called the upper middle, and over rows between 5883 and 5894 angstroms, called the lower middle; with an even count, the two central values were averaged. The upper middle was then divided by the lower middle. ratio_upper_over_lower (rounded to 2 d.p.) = 1.10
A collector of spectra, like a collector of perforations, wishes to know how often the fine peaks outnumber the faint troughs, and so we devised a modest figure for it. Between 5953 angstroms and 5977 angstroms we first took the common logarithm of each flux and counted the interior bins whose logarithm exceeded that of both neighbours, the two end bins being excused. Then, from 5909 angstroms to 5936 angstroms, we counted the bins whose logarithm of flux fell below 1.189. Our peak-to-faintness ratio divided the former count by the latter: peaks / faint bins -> 0.71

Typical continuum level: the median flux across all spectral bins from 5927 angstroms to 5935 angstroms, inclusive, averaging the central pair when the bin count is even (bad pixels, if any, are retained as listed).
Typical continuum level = 15.6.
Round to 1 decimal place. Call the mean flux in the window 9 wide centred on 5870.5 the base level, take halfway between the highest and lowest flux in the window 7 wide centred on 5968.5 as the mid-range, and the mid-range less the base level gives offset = 0.6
